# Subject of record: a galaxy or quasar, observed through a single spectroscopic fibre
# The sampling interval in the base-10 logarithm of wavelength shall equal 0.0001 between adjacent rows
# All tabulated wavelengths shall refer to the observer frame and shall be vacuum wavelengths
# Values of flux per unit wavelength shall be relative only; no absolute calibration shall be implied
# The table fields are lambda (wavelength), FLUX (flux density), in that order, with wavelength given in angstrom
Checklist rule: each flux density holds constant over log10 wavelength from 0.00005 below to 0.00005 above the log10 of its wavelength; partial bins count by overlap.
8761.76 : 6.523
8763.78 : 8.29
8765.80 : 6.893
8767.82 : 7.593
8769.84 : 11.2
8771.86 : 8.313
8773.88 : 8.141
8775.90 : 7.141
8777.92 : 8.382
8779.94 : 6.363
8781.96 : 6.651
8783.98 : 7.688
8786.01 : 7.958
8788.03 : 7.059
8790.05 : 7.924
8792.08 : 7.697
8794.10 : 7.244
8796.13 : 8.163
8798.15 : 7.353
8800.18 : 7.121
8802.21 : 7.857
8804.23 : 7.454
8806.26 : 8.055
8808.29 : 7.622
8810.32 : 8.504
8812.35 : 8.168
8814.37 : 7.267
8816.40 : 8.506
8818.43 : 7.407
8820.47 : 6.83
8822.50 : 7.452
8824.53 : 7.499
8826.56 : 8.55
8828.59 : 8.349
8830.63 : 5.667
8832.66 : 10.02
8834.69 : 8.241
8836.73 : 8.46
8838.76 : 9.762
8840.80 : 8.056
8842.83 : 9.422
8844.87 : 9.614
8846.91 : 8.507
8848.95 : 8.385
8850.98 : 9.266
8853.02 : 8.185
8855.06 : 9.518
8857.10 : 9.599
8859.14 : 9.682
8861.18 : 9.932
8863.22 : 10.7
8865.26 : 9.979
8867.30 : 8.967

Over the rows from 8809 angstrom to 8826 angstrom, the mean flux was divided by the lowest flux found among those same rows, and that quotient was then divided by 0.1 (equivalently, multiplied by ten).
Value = 11.3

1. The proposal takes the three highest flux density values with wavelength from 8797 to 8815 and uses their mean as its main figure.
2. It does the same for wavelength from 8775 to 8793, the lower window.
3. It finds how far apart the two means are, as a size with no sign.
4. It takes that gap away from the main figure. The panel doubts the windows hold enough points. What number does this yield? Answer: 8.09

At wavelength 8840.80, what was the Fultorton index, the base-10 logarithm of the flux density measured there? 0.91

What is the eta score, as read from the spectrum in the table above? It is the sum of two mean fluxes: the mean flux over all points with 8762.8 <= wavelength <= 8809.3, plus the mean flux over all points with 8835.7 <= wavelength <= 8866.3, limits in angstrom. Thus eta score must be 17.0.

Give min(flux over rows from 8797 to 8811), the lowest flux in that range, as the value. 7.121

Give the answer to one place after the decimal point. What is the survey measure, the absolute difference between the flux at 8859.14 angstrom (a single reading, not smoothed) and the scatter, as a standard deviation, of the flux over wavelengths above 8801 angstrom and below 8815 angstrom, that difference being 9.3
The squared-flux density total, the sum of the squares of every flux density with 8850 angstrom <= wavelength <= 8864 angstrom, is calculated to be 642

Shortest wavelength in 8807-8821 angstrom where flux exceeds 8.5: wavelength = 8810.32 angstrom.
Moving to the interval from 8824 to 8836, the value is 8826.56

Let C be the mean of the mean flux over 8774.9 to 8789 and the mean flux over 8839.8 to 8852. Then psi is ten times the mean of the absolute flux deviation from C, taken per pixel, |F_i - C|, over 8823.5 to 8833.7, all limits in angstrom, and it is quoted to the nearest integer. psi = 11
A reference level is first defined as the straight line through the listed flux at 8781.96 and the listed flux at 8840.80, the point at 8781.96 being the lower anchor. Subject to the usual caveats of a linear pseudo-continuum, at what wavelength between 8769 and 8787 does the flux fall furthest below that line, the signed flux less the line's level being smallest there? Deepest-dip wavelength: 8779.94 angstrom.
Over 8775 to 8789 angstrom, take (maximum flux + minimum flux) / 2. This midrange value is 7.4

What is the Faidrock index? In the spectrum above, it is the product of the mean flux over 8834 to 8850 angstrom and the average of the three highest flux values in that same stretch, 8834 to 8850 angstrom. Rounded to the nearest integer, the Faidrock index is 85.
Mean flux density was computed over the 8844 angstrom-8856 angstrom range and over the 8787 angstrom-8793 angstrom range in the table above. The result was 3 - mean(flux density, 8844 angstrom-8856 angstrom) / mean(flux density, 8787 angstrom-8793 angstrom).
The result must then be 1.82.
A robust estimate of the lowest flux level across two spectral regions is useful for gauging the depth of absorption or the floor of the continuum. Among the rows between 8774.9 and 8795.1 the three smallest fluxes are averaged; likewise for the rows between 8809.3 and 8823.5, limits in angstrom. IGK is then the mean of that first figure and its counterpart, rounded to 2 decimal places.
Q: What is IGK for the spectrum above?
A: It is 6.93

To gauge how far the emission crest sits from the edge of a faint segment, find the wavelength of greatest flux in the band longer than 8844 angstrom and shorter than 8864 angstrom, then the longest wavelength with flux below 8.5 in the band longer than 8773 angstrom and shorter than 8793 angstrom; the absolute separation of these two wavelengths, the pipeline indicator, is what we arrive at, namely 71.1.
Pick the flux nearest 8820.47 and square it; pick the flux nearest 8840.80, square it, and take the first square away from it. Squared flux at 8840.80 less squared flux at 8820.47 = 18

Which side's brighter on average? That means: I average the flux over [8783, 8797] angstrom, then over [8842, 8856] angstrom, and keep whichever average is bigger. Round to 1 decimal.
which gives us 9.0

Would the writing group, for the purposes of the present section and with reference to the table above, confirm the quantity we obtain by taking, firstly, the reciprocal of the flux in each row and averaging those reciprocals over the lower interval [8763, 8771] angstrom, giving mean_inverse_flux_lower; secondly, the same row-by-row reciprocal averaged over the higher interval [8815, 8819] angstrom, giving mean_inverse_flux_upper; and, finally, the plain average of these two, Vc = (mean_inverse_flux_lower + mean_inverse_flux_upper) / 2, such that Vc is 0.124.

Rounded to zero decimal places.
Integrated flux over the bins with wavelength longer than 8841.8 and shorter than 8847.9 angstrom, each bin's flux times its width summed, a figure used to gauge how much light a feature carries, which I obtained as 56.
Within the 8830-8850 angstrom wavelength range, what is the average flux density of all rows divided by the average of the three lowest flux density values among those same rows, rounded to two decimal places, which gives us 1.18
